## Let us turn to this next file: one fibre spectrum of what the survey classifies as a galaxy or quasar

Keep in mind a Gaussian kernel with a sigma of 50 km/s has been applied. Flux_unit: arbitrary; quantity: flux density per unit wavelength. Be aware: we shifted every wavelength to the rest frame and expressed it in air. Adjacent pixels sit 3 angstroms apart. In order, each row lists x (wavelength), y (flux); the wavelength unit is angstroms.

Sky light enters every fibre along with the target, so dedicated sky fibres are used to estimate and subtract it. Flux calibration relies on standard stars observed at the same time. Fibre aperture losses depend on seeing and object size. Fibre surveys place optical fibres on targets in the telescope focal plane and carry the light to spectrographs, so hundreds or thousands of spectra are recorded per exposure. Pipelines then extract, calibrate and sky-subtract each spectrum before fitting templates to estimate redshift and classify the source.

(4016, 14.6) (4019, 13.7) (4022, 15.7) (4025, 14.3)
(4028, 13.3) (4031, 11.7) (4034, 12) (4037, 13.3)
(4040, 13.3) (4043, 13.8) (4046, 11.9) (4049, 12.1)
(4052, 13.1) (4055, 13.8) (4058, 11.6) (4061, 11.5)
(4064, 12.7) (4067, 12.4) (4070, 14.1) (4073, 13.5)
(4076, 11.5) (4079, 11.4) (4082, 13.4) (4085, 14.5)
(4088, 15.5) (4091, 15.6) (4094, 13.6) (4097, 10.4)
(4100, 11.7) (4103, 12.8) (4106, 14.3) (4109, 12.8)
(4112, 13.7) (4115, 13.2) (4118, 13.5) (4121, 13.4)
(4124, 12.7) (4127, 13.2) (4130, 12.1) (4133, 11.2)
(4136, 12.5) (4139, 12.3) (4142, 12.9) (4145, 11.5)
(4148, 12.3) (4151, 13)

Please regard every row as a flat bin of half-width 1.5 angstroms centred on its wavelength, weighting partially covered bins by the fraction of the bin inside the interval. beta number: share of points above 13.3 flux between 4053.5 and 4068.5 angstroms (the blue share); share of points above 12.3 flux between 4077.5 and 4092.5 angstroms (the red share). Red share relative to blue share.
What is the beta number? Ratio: 4.0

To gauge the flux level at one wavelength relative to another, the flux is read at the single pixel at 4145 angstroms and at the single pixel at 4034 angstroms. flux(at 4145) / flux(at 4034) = 0.96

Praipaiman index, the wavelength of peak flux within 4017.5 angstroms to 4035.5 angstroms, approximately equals 4022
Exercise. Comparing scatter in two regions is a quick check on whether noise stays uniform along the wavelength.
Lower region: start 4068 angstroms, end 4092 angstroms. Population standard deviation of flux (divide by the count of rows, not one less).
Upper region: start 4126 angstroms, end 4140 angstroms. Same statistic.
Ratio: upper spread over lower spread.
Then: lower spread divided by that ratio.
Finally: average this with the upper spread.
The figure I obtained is 2.1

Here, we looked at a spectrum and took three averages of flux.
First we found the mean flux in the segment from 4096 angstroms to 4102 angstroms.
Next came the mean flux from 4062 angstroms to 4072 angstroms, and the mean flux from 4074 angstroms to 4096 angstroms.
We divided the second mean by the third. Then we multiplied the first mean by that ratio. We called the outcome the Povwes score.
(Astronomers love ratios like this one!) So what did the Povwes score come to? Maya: 11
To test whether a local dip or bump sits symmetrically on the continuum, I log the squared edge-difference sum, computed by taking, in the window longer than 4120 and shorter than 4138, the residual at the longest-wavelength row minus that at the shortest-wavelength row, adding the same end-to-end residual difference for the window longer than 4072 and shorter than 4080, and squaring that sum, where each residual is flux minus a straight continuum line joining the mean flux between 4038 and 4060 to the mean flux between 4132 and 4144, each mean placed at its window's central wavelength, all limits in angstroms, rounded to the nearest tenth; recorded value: 8.2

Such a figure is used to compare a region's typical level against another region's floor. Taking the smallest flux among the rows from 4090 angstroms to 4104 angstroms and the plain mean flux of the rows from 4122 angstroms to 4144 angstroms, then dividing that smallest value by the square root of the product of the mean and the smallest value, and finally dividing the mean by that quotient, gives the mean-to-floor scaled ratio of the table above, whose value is 13.6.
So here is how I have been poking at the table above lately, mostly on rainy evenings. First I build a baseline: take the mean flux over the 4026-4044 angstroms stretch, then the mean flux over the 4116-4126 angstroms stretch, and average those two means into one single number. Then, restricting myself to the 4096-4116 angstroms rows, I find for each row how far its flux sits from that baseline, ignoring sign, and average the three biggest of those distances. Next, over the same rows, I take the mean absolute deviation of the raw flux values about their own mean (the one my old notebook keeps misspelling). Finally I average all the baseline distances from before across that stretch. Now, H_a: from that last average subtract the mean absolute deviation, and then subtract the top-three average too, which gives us -1.8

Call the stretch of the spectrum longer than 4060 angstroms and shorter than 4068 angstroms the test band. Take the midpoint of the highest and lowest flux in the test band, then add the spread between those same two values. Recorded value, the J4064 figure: 13.3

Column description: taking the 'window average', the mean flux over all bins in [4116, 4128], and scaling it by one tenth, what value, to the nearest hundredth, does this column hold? 1.32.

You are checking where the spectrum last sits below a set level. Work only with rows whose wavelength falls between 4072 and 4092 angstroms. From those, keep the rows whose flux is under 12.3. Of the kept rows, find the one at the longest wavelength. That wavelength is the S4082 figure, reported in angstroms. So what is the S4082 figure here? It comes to 4079 angstroms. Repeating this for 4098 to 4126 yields 4100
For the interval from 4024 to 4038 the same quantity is 4034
